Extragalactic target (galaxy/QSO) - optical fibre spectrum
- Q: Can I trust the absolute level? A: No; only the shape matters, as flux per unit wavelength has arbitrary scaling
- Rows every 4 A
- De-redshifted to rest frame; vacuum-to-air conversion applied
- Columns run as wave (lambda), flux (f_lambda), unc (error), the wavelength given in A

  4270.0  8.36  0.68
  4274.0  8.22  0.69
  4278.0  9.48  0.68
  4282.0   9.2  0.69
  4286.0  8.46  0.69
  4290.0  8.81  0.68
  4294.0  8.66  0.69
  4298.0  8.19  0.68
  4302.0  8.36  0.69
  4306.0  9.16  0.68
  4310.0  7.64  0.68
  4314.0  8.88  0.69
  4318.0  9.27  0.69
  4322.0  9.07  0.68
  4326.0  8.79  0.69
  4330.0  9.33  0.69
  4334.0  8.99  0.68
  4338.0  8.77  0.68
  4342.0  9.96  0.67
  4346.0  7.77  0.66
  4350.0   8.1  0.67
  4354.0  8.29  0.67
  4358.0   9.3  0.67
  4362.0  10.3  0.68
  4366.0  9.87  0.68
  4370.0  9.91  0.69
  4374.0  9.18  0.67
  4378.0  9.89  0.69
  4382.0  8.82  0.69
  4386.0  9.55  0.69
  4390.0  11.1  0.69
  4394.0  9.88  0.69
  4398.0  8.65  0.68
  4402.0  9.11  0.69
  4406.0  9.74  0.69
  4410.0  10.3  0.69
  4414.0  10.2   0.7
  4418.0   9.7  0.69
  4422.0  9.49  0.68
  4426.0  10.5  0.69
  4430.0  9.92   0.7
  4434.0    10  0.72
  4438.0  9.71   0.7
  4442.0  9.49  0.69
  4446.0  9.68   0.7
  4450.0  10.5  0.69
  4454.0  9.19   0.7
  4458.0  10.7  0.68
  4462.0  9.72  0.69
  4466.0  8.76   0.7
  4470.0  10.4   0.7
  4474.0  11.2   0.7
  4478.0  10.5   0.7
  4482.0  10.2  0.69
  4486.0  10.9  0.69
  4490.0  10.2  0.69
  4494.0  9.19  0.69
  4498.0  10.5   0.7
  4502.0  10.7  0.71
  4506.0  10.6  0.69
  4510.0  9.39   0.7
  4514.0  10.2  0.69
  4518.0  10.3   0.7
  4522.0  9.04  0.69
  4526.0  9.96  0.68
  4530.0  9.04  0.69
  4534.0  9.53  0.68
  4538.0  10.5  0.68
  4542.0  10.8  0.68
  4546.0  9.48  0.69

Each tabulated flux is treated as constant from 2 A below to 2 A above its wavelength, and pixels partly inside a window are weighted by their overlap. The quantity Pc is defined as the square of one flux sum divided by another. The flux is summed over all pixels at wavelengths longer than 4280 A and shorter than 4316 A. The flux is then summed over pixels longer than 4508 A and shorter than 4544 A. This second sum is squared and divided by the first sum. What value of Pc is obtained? 102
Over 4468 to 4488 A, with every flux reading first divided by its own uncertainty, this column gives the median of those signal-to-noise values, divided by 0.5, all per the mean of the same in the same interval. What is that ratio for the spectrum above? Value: 1.96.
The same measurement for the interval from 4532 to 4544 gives 2.04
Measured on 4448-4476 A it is 2.05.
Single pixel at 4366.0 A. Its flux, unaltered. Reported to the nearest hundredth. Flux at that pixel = 9.87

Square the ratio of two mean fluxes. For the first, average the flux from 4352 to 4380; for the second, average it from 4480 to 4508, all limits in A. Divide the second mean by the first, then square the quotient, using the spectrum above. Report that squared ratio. 1.17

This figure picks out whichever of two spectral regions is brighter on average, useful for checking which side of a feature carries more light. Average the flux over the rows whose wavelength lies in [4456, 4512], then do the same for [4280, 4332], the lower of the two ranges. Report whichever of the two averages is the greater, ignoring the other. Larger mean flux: 10.2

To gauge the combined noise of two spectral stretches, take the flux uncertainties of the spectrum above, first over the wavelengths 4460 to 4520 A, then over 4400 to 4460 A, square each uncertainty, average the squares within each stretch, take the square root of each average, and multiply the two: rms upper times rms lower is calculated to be 0.483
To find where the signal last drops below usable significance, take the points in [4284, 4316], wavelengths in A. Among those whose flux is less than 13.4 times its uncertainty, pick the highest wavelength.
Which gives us 4314.0 A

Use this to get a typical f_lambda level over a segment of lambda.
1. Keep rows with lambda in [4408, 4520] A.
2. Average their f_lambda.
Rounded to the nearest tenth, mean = 10.1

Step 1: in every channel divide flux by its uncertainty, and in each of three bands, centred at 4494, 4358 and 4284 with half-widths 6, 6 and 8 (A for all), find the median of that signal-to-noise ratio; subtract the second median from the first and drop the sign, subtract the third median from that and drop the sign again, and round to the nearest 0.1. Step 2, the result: 12.2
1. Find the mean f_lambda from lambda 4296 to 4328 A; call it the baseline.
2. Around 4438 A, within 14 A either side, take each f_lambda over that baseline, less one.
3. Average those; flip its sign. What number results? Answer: -0.150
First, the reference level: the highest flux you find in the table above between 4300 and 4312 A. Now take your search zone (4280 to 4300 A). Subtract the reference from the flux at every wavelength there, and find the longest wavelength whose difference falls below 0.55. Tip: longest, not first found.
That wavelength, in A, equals 4298.0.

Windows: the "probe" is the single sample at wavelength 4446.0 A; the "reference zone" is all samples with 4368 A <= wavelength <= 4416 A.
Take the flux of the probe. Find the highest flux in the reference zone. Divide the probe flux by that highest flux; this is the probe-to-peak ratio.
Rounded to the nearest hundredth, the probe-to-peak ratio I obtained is 0.87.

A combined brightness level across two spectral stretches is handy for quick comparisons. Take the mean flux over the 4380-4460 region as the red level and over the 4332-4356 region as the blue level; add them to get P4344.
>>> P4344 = 18.5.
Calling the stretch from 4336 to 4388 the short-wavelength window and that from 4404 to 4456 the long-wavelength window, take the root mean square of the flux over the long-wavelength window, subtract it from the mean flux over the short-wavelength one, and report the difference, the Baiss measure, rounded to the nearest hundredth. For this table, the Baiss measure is -0.68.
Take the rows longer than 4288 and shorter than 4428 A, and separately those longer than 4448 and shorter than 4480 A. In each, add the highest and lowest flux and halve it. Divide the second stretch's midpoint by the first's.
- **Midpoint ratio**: 1.07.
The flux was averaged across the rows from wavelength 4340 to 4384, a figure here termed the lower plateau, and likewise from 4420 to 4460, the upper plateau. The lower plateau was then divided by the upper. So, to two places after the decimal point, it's 0.93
